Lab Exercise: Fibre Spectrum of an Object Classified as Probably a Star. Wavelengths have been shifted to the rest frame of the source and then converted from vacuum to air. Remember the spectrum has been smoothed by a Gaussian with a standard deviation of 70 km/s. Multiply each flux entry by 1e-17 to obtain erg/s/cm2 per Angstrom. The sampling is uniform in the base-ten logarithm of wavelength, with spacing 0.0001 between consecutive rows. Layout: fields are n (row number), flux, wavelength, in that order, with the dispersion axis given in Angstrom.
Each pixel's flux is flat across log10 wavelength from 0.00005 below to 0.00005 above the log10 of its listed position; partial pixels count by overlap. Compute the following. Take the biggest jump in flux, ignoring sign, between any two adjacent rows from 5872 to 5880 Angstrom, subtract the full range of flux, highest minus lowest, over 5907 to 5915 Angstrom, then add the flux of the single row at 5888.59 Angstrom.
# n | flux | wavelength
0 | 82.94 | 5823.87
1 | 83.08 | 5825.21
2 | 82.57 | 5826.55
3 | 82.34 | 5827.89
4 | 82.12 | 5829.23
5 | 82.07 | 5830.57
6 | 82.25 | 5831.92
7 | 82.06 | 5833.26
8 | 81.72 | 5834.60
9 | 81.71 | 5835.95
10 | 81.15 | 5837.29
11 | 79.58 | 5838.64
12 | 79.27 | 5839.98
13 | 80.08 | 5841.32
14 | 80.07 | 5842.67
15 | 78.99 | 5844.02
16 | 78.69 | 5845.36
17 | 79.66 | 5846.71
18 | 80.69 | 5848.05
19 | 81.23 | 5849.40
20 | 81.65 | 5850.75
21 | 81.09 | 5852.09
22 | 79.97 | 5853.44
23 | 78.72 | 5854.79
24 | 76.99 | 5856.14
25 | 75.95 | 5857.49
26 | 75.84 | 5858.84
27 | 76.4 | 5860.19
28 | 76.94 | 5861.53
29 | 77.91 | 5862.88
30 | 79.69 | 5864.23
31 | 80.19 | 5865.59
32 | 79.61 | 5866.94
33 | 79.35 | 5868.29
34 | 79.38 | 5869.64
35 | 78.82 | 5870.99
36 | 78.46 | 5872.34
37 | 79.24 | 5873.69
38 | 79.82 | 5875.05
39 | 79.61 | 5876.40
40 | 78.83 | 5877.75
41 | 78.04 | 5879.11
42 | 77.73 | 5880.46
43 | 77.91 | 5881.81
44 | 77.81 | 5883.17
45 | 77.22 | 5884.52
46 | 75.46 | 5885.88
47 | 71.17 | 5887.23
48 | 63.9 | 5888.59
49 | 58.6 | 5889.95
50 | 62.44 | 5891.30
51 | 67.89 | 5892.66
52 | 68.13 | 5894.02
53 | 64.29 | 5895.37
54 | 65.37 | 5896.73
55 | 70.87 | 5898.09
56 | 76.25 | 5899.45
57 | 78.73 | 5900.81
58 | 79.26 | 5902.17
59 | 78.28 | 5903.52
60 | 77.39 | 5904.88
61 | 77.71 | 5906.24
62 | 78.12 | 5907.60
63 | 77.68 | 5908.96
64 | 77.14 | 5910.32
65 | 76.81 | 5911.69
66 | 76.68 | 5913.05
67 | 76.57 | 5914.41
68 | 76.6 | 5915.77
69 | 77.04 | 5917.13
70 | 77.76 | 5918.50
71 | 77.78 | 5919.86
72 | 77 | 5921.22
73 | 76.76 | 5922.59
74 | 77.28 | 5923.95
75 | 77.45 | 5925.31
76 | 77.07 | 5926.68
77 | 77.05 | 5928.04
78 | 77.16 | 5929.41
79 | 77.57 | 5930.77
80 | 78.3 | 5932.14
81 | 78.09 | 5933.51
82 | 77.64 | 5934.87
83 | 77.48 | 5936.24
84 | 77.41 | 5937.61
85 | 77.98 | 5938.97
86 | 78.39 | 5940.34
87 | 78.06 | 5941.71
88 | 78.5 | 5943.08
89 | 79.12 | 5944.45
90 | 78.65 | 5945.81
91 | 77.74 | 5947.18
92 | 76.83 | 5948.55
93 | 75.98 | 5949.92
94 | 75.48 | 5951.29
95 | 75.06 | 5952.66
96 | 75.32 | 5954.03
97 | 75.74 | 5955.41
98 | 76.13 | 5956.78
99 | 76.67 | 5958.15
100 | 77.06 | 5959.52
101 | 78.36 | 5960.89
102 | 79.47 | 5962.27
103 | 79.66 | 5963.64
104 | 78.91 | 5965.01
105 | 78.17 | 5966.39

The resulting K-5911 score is 63.1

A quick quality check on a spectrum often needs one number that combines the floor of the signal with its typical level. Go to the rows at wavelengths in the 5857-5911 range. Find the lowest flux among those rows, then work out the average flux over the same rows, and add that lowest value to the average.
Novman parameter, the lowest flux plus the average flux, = 134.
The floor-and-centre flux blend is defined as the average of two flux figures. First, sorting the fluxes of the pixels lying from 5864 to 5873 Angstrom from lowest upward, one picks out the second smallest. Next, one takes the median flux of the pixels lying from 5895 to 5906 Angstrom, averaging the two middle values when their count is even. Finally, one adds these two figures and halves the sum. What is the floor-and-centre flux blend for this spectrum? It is 77.8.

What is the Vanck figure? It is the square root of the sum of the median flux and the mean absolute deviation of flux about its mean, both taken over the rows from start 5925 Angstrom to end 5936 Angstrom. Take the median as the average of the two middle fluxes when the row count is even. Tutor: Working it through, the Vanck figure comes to 8.82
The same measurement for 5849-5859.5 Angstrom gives 9.02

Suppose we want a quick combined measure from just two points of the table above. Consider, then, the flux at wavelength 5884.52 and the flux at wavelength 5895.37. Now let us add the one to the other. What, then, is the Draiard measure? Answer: 142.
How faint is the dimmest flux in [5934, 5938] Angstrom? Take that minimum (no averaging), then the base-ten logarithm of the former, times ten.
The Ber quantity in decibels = 18.9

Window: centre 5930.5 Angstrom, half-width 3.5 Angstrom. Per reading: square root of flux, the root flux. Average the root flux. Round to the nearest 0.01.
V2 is 8.81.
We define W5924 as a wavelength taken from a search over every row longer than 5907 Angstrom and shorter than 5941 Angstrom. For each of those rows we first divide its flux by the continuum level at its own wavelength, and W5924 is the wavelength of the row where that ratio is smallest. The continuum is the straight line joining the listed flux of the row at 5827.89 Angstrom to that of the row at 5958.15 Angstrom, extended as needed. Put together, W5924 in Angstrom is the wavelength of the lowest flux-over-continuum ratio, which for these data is 5914.41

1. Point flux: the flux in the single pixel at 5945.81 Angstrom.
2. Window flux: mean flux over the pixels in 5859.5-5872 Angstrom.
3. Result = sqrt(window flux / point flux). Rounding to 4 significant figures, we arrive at 1.000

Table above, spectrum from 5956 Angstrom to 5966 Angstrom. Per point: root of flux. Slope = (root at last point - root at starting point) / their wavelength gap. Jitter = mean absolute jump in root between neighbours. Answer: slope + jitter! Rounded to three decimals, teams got 0.060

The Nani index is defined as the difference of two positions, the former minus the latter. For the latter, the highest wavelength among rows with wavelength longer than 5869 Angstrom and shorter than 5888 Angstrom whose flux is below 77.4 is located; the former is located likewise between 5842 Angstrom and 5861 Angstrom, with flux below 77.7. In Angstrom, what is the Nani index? -27.0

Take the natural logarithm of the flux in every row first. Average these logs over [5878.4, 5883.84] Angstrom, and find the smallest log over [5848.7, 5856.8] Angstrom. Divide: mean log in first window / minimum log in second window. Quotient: 1.00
